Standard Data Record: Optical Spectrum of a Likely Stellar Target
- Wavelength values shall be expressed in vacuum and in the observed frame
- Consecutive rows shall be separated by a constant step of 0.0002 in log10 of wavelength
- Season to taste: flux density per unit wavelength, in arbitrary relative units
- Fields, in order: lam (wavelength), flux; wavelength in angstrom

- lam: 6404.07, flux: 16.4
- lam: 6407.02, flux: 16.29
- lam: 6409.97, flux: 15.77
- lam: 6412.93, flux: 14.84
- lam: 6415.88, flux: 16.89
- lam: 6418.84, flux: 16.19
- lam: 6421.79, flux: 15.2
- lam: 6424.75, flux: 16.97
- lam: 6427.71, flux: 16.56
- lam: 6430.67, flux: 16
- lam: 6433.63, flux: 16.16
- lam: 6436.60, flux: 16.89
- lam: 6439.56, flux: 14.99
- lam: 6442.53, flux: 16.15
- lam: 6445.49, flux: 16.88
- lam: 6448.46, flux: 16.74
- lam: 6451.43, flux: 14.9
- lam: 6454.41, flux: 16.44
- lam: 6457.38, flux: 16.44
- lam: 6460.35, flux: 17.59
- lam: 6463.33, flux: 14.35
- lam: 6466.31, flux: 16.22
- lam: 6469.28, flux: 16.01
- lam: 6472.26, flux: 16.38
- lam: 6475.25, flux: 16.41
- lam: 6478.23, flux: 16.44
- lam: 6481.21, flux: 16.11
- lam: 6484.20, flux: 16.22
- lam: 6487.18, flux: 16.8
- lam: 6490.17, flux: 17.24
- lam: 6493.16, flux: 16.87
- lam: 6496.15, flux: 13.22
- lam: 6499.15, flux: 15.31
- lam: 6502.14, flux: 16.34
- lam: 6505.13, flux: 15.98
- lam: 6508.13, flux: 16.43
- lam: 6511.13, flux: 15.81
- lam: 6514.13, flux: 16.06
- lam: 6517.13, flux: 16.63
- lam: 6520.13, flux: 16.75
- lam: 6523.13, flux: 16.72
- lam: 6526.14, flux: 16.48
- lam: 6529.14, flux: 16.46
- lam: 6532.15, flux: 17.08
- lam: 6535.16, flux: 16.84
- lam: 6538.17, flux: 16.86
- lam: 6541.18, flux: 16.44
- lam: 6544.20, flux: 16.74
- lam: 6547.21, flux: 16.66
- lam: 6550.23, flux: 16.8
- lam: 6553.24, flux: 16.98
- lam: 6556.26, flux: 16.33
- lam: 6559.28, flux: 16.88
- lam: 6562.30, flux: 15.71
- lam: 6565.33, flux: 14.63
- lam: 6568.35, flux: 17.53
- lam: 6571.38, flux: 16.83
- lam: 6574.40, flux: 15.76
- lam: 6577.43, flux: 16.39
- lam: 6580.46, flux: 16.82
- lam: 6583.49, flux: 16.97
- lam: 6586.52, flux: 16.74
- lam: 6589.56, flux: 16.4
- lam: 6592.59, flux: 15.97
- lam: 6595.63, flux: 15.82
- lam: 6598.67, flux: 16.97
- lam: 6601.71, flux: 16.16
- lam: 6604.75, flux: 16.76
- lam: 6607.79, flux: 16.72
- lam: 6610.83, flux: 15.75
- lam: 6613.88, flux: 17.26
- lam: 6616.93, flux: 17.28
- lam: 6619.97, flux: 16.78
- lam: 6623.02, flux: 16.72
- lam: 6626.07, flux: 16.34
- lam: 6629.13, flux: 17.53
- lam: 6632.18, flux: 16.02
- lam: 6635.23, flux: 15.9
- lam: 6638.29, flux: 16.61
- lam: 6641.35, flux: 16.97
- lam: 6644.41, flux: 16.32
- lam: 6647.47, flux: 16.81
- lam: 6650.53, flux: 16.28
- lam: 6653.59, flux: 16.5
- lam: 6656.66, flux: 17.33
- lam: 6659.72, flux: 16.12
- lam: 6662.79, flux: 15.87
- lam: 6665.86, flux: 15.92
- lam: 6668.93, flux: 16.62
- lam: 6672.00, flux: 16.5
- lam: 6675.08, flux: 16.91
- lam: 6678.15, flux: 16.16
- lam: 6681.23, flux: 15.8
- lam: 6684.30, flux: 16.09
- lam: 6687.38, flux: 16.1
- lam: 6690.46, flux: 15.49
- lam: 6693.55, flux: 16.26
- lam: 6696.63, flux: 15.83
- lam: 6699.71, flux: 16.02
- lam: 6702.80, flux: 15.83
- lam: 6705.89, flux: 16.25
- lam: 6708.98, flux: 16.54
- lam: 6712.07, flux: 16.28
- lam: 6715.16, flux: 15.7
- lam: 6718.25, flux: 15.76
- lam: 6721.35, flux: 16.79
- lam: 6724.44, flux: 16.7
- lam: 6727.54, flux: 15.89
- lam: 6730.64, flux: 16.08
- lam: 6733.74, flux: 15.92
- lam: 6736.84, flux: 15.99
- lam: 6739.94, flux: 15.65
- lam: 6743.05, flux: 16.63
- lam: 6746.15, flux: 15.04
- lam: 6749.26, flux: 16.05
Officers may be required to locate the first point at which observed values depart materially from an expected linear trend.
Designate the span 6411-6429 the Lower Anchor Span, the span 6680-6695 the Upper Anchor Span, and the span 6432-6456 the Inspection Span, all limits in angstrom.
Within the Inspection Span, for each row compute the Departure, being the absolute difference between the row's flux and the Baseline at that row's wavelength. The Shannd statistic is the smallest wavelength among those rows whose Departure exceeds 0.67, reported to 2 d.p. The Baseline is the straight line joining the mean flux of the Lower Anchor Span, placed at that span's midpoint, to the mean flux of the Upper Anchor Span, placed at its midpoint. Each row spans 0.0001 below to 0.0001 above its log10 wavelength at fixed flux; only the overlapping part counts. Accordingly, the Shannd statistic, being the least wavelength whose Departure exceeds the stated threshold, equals 6436.60 angstrom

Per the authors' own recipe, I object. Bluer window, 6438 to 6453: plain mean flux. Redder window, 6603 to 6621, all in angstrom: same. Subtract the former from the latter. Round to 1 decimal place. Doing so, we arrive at 0.8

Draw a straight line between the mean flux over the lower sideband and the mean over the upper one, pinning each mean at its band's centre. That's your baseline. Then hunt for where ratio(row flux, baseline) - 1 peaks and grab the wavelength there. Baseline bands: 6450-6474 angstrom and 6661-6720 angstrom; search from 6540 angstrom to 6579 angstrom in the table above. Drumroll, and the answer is 6568.35 angstrom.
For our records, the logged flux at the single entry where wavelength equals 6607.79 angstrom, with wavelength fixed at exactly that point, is 16.72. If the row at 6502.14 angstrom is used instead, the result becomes 16.34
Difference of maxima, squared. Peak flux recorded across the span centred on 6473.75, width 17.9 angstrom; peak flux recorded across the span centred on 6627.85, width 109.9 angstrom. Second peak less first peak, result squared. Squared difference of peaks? 1.19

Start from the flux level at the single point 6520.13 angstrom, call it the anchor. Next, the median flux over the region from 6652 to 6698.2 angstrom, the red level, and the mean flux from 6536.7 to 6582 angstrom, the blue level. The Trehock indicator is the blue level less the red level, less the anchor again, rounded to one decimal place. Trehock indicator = -16.4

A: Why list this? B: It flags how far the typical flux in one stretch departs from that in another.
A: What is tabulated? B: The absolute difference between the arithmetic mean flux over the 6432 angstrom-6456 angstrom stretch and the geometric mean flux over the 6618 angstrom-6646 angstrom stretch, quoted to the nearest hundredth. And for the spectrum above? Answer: 0.43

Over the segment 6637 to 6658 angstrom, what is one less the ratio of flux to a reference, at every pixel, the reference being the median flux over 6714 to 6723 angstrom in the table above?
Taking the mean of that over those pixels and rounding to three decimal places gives -0.059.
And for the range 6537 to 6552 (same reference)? -0.060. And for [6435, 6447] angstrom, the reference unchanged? -0.030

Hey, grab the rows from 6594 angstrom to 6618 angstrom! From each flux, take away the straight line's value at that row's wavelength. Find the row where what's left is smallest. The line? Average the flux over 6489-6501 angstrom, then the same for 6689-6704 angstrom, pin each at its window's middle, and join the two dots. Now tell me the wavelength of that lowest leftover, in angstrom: 6610.83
